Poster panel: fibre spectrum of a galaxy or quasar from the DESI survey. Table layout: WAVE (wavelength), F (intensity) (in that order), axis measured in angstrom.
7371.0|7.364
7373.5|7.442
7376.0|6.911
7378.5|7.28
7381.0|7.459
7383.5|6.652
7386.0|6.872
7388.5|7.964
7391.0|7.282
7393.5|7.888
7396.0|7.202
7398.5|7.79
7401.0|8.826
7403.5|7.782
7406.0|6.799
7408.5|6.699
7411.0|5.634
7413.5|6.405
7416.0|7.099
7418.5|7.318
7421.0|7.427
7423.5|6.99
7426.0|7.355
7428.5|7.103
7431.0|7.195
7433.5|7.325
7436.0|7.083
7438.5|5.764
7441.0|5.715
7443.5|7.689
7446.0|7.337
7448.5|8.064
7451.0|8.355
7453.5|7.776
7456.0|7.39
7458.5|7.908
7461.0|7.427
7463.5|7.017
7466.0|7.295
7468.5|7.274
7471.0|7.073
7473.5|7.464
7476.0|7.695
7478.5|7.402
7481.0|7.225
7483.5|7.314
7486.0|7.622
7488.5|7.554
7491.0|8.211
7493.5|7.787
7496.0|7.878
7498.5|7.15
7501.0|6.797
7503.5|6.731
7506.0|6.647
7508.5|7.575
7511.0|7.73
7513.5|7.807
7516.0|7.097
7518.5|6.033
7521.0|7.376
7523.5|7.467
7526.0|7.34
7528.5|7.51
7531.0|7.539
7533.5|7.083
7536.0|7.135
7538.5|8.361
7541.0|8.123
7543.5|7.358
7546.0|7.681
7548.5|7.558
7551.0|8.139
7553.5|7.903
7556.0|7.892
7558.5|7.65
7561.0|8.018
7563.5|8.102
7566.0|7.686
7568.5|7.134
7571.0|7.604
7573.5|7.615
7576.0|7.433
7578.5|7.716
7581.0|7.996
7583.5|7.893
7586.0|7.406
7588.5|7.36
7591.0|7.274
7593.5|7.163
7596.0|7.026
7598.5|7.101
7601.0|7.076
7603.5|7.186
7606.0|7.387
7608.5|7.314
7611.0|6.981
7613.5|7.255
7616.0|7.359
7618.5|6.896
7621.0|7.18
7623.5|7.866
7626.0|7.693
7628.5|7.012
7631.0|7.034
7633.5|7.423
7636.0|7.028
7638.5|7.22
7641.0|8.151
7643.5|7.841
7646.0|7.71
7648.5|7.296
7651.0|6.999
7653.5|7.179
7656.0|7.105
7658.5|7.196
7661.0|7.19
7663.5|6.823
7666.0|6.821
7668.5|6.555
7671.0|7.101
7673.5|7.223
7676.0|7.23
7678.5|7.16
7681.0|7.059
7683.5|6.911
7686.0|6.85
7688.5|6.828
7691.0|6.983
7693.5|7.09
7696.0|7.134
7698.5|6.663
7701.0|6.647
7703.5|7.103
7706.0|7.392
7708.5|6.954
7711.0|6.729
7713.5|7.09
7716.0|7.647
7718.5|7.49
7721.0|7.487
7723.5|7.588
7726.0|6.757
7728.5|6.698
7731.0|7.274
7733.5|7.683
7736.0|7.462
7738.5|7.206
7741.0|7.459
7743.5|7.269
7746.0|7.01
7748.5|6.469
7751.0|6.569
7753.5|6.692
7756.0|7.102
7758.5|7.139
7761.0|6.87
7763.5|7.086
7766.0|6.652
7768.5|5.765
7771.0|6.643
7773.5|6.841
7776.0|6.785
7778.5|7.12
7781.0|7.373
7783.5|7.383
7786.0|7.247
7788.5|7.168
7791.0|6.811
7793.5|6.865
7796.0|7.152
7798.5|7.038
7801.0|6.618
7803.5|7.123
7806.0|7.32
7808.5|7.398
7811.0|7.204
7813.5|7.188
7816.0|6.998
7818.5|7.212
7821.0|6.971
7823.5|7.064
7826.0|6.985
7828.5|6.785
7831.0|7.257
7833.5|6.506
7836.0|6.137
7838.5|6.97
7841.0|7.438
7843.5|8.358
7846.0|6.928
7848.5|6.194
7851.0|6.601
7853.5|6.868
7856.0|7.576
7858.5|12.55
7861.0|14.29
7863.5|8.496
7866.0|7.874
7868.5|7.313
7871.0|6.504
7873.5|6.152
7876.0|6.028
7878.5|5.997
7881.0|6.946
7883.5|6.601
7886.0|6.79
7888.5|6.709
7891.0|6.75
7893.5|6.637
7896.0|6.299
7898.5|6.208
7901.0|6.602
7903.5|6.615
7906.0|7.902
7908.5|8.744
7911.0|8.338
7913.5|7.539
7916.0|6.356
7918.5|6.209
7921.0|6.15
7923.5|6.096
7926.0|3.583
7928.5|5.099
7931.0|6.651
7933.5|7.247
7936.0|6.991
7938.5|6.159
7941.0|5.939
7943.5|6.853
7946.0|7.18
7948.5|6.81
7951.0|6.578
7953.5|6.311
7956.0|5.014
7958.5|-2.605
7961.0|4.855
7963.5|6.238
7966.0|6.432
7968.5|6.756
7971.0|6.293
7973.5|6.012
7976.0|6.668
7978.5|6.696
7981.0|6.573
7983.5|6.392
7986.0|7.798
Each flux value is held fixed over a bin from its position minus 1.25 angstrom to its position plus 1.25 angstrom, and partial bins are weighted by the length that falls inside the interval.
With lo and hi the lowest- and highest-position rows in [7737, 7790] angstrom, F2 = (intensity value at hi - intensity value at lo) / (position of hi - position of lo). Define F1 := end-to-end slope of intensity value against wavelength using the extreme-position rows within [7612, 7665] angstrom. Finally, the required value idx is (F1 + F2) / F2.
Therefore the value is 12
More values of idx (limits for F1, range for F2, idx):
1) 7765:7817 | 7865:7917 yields 1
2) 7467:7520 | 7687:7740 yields -2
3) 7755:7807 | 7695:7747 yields -1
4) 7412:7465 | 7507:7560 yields 9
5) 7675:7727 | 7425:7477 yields 0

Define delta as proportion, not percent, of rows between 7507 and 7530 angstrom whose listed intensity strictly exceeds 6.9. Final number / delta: 0.89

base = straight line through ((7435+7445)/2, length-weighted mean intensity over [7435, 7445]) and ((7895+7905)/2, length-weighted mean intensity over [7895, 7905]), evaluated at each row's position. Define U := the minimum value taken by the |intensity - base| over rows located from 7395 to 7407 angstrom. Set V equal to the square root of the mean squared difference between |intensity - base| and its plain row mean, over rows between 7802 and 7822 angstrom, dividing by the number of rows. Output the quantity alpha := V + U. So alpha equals 0.36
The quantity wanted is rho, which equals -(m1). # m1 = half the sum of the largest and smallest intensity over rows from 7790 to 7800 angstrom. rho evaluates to -6.98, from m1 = 6.98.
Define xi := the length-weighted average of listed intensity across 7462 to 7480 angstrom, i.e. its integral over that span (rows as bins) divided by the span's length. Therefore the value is 7.32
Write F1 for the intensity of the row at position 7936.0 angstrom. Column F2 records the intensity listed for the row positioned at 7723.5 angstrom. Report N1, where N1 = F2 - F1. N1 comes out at 0.6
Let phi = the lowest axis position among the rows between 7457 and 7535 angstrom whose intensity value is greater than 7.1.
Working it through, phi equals 7458.5 angstrom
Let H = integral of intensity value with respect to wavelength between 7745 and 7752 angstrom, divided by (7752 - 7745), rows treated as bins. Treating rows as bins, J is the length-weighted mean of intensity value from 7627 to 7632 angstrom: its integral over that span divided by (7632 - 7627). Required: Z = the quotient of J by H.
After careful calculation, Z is 1.06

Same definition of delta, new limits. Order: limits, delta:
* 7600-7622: 0.89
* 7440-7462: 0.89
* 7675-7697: 0.78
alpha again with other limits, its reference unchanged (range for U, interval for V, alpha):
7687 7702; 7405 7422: 0.45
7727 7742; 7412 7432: 0.40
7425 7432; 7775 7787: 0.75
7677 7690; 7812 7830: 0.45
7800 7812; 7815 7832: 0.27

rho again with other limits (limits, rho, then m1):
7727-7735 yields -7.19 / 7.19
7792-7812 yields -7.01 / 7.01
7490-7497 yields -8.00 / 8.00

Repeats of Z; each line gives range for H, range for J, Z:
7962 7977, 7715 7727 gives 1.16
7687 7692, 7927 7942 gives 0.91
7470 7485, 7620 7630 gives 1.01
